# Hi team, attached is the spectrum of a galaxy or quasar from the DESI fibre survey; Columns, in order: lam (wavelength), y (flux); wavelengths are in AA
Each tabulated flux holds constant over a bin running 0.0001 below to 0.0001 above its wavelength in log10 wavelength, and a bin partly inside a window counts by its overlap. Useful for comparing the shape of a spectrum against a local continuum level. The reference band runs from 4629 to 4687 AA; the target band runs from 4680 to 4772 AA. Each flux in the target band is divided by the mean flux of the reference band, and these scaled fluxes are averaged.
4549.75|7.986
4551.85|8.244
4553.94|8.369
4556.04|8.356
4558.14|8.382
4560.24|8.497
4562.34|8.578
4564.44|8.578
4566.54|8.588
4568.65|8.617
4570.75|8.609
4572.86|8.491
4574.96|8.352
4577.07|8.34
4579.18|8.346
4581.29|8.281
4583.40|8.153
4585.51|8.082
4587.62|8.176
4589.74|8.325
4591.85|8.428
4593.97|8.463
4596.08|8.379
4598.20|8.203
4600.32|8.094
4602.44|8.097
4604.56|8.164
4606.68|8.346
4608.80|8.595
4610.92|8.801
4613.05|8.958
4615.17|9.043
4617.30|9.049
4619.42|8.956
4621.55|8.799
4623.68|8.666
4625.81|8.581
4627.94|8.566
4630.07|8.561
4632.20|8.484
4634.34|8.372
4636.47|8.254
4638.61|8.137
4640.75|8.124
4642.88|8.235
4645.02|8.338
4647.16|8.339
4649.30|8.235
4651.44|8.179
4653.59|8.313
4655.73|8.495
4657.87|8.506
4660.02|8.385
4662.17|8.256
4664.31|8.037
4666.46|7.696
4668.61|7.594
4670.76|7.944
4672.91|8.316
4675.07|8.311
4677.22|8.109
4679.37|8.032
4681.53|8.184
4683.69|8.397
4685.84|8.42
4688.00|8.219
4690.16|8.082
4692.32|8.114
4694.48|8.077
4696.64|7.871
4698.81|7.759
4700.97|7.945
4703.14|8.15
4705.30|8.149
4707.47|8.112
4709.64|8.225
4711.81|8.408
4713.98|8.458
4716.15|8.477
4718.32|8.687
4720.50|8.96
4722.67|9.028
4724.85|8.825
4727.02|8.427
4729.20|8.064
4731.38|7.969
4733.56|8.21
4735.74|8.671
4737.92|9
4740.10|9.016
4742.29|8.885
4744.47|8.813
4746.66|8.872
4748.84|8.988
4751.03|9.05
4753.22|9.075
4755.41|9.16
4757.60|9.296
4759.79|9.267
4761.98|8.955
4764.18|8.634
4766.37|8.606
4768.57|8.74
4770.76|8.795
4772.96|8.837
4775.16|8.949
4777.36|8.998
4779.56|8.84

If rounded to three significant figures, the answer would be 1.04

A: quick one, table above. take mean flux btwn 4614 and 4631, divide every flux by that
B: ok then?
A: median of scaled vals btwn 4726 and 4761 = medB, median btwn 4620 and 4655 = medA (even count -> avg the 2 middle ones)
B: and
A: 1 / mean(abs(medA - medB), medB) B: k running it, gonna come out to 1.84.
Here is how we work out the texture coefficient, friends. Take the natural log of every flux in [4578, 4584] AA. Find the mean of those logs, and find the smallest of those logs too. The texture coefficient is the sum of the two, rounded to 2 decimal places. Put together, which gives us 4.21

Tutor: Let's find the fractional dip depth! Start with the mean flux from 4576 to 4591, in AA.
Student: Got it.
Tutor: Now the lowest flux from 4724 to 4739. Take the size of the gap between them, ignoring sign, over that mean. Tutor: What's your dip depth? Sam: 0.033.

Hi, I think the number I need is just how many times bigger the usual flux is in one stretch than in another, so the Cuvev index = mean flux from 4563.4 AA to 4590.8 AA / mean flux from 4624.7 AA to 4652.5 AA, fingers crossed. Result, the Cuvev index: 1.00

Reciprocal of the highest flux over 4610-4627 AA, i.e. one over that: 0.111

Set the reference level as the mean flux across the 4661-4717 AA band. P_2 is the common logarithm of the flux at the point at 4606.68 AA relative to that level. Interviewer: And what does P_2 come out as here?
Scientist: 0.011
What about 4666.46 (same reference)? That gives -0.024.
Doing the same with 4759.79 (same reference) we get 0.057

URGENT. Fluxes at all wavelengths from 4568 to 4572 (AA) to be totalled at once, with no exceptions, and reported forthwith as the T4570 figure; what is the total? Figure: 17.2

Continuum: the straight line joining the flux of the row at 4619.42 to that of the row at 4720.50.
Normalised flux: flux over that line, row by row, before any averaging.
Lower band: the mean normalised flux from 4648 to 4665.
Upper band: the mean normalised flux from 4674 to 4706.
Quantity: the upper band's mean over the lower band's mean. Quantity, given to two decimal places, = 0.98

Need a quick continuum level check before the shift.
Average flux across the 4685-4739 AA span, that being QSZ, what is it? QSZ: 8.3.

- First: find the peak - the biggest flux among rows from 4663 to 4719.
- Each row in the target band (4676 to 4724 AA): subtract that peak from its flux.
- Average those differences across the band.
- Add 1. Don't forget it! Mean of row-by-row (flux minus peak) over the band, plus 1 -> 0.58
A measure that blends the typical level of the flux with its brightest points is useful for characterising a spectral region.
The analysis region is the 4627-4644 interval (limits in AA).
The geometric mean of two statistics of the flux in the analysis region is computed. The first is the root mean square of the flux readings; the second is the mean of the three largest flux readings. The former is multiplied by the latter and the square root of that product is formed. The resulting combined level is 8.44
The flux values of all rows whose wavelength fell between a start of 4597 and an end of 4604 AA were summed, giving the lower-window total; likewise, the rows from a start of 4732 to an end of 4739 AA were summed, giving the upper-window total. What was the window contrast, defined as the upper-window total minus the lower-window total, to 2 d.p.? 1.49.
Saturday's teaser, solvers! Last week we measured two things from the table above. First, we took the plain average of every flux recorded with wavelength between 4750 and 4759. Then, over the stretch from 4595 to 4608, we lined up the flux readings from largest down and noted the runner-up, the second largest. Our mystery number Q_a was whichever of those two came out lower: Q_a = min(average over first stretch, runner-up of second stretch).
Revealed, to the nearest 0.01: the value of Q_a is 8.35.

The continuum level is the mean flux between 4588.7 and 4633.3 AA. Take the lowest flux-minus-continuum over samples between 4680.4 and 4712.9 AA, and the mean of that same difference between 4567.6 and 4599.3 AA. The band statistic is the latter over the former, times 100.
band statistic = 25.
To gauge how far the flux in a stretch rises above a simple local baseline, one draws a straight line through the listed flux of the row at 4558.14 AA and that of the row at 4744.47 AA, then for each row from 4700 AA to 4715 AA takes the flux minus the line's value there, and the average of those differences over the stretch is -0.52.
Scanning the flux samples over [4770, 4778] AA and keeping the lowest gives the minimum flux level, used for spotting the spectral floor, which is 8.795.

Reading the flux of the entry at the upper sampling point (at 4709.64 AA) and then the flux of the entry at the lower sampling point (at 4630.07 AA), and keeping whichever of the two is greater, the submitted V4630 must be 8.56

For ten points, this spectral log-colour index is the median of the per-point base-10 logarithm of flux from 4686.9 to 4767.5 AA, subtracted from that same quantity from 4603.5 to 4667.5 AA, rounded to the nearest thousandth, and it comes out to -0.012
